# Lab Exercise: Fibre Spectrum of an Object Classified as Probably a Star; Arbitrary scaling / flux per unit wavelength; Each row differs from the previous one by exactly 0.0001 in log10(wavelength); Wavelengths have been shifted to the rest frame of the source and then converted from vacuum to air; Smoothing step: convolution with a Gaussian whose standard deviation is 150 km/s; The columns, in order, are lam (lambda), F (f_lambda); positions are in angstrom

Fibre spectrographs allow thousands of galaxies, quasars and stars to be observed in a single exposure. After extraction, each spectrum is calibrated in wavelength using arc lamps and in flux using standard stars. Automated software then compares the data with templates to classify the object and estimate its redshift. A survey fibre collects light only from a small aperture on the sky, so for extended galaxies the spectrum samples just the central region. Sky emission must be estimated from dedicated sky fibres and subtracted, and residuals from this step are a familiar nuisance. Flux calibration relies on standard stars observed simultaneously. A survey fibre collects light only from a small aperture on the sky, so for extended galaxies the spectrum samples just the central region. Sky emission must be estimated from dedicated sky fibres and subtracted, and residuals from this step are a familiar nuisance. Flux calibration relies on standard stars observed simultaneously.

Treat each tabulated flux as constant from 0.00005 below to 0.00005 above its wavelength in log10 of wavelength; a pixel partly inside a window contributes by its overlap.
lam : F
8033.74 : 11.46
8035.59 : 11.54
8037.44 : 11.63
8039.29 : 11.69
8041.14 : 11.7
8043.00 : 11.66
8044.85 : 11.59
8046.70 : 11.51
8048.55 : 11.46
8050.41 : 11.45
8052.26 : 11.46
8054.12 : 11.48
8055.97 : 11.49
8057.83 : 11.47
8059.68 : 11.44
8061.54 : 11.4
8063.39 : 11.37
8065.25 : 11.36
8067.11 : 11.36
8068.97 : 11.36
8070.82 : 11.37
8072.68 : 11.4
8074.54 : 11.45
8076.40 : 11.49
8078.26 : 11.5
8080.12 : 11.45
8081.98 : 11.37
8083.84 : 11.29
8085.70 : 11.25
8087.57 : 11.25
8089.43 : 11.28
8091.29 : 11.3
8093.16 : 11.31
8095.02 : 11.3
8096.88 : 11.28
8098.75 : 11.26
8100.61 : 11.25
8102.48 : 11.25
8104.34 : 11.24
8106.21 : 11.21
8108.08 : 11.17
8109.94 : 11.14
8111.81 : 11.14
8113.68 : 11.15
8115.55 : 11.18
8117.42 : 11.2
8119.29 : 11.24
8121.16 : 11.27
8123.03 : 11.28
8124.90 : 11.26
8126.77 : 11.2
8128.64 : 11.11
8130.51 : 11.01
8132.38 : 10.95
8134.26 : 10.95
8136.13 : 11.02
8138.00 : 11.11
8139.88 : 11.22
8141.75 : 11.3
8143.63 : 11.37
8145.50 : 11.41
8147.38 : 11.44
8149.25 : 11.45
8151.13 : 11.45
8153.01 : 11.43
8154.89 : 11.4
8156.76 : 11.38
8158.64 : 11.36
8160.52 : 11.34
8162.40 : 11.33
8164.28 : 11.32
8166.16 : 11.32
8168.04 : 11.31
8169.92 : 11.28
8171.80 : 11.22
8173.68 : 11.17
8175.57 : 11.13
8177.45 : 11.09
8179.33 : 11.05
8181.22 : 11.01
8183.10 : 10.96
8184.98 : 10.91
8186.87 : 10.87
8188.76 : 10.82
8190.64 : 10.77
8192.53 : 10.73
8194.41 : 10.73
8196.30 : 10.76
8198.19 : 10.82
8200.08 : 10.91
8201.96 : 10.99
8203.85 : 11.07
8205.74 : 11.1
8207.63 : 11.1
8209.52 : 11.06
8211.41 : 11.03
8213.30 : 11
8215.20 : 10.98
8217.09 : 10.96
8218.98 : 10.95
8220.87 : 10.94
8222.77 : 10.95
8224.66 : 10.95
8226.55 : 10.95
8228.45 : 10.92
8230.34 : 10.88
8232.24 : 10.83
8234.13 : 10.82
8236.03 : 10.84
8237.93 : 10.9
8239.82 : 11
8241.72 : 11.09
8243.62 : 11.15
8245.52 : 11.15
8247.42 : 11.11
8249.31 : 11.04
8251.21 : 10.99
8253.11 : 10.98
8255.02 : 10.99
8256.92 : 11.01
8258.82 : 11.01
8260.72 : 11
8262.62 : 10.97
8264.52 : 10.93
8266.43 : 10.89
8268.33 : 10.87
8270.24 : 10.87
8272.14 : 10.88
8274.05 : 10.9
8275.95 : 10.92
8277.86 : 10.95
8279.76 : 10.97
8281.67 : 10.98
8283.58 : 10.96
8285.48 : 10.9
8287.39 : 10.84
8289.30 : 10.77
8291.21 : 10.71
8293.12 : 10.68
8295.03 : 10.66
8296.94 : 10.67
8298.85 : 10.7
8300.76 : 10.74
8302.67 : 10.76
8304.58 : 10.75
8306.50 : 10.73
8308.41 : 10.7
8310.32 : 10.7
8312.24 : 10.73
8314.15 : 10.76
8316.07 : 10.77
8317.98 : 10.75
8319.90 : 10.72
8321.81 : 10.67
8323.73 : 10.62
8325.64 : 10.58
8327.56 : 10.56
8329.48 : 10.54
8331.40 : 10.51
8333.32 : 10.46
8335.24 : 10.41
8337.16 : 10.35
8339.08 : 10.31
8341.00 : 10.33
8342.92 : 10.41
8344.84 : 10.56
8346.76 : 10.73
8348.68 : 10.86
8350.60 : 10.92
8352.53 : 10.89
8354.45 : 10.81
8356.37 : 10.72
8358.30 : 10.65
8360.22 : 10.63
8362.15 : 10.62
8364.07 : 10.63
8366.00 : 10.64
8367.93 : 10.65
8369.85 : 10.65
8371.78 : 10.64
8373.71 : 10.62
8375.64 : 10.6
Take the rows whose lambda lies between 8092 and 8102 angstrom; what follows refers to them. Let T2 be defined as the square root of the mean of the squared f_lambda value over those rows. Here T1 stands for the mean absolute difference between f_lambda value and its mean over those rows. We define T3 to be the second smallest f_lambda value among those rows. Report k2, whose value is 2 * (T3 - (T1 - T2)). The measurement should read 45.0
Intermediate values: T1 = 0.02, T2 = 11.3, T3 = 11.26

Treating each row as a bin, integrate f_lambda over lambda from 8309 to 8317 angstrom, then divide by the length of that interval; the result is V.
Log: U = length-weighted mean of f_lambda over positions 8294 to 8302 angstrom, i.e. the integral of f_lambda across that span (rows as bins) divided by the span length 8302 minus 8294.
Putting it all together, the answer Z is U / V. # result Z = 1.00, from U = 10.7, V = 10.7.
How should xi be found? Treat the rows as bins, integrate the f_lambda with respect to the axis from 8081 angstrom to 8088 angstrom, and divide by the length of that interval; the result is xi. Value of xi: 11.29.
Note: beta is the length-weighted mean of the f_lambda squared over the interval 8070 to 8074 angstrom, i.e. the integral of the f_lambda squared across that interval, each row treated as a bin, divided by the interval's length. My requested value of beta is 130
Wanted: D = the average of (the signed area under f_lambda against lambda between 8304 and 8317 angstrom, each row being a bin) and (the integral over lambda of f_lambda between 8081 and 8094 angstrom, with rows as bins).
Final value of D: 143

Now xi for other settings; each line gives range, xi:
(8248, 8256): 11.01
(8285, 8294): 10.77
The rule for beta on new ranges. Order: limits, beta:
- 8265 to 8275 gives 118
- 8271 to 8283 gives 120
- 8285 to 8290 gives 117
